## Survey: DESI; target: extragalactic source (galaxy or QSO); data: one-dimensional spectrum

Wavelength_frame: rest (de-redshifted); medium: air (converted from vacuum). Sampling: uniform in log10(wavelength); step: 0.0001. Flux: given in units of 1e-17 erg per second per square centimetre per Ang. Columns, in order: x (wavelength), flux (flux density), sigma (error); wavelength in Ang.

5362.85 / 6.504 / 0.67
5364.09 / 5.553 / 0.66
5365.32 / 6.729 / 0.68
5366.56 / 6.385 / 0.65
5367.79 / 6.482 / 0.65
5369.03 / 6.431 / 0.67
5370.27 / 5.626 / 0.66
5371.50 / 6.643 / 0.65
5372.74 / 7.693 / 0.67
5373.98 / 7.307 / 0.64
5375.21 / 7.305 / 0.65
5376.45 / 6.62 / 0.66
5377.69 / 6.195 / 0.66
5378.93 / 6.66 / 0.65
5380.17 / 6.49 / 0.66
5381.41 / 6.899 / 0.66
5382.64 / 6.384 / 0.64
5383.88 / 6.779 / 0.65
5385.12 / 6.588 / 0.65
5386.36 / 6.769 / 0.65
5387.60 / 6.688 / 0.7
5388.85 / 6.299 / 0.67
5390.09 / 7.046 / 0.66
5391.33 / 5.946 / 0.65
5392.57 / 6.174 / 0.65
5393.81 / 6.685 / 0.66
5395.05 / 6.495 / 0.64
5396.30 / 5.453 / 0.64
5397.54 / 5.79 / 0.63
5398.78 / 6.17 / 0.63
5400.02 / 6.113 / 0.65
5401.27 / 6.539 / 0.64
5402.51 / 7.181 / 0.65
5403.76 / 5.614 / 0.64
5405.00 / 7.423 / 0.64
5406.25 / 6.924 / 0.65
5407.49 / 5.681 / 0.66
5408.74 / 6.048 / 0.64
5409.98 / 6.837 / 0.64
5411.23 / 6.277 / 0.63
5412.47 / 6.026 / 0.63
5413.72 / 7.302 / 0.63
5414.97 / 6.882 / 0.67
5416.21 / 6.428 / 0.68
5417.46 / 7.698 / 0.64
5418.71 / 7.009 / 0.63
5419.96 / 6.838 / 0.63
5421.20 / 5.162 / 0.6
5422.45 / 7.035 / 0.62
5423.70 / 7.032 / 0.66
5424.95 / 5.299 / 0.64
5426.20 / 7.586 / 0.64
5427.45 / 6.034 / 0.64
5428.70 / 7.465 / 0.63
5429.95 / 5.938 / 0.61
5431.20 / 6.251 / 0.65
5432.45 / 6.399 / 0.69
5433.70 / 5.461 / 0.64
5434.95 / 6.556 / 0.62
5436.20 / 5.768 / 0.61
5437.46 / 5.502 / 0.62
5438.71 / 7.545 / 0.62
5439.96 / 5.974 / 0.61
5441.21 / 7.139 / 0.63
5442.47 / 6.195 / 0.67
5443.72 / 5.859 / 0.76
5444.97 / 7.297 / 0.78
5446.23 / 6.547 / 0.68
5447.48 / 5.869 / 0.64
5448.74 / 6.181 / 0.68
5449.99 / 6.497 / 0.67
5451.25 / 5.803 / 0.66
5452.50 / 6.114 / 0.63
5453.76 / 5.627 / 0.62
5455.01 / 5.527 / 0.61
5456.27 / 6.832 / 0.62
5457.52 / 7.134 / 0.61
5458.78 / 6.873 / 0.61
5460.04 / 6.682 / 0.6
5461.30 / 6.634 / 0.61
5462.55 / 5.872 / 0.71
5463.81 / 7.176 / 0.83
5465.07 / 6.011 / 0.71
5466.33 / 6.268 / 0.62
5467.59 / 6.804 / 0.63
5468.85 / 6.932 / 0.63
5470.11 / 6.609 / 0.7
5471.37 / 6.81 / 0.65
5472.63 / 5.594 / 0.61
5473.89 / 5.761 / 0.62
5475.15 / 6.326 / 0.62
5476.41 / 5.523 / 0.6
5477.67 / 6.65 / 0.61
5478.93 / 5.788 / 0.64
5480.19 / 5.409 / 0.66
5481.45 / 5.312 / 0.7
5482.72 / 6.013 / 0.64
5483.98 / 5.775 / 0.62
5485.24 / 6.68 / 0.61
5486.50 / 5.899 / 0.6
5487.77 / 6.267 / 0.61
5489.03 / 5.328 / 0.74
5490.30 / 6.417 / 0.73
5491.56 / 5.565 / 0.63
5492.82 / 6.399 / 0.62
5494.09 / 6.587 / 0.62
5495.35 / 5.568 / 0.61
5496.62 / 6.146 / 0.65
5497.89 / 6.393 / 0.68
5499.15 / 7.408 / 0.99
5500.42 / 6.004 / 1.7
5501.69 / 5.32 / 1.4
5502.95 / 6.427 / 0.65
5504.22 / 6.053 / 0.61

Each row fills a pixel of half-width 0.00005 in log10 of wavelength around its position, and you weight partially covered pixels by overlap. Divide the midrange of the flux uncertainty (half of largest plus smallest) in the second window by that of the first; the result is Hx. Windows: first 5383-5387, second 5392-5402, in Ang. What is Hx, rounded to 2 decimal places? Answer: 0.99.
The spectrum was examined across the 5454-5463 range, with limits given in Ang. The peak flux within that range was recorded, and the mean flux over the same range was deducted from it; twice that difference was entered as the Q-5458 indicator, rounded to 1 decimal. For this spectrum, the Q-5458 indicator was 1.3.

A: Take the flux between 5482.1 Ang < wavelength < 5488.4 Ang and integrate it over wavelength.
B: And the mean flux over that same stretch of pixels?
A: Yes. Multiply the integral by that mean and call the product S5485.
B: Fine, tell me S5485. 237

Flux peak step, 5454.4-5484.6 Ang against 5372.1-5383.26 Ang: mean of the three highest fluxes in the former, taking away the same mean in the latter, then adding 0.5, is 0.15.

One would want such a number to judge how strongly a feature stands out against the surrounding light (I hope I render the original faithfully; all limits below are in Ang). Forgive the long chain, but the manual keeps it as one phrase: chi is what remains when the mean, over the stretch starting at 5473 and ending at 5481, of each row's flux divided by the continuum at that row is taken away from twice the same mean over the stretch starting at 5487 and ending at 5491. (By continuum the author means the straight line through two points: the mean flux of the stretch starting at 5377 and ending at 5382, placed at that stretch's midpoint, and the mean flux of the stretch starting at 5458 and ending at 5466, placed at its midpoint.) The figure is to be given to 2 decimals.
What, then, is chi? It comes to 0.93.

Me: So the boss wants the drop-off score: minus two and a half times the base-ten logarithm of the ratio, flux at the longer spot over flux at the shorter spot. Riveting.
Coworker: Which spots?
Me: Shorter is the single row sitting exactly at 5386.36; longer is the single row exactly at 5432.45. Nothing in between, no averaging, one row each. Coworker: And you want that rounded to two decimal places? 0.06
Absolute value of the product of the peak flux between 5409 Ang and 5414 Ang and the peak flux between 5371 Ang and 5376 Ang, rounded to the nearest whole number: 56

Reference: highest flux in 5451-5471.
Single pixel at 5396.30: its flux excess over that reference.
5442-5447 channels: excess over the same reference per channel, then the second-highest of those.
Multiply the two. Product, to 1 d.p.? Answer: 1.1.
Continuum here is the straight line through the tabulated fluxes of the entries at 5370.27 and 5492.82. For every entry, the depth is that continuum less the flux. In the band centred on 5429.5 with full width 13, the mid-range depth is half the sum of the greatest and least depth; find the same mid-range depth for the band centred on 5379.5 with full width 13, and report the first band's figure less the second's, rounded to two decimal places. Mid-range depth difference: 0.62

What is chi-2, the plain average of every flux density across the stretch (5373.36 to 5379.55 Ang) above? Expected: 6.82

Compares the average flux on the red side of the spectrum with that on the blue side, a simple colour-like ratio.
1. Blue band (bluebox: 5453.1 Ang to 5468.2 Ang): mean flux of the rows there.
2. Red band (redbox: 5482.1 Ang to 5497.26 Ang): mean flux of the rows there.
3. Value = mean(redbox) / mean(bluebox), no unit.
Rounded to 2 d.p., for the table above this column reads 0.94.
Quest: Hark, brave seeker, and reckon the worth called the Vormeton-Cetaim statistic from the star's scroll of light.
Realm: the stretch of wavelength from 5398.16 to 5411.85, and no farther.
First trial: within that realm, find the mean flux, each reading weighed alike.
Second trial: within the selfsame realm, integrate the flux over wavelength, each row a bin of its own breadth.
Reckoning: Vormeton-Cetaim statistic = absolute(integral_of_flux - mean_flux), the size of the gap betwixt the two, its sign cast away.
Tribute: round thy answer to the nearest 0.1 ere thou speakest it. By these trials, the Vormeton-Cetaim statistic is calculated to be 81.7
